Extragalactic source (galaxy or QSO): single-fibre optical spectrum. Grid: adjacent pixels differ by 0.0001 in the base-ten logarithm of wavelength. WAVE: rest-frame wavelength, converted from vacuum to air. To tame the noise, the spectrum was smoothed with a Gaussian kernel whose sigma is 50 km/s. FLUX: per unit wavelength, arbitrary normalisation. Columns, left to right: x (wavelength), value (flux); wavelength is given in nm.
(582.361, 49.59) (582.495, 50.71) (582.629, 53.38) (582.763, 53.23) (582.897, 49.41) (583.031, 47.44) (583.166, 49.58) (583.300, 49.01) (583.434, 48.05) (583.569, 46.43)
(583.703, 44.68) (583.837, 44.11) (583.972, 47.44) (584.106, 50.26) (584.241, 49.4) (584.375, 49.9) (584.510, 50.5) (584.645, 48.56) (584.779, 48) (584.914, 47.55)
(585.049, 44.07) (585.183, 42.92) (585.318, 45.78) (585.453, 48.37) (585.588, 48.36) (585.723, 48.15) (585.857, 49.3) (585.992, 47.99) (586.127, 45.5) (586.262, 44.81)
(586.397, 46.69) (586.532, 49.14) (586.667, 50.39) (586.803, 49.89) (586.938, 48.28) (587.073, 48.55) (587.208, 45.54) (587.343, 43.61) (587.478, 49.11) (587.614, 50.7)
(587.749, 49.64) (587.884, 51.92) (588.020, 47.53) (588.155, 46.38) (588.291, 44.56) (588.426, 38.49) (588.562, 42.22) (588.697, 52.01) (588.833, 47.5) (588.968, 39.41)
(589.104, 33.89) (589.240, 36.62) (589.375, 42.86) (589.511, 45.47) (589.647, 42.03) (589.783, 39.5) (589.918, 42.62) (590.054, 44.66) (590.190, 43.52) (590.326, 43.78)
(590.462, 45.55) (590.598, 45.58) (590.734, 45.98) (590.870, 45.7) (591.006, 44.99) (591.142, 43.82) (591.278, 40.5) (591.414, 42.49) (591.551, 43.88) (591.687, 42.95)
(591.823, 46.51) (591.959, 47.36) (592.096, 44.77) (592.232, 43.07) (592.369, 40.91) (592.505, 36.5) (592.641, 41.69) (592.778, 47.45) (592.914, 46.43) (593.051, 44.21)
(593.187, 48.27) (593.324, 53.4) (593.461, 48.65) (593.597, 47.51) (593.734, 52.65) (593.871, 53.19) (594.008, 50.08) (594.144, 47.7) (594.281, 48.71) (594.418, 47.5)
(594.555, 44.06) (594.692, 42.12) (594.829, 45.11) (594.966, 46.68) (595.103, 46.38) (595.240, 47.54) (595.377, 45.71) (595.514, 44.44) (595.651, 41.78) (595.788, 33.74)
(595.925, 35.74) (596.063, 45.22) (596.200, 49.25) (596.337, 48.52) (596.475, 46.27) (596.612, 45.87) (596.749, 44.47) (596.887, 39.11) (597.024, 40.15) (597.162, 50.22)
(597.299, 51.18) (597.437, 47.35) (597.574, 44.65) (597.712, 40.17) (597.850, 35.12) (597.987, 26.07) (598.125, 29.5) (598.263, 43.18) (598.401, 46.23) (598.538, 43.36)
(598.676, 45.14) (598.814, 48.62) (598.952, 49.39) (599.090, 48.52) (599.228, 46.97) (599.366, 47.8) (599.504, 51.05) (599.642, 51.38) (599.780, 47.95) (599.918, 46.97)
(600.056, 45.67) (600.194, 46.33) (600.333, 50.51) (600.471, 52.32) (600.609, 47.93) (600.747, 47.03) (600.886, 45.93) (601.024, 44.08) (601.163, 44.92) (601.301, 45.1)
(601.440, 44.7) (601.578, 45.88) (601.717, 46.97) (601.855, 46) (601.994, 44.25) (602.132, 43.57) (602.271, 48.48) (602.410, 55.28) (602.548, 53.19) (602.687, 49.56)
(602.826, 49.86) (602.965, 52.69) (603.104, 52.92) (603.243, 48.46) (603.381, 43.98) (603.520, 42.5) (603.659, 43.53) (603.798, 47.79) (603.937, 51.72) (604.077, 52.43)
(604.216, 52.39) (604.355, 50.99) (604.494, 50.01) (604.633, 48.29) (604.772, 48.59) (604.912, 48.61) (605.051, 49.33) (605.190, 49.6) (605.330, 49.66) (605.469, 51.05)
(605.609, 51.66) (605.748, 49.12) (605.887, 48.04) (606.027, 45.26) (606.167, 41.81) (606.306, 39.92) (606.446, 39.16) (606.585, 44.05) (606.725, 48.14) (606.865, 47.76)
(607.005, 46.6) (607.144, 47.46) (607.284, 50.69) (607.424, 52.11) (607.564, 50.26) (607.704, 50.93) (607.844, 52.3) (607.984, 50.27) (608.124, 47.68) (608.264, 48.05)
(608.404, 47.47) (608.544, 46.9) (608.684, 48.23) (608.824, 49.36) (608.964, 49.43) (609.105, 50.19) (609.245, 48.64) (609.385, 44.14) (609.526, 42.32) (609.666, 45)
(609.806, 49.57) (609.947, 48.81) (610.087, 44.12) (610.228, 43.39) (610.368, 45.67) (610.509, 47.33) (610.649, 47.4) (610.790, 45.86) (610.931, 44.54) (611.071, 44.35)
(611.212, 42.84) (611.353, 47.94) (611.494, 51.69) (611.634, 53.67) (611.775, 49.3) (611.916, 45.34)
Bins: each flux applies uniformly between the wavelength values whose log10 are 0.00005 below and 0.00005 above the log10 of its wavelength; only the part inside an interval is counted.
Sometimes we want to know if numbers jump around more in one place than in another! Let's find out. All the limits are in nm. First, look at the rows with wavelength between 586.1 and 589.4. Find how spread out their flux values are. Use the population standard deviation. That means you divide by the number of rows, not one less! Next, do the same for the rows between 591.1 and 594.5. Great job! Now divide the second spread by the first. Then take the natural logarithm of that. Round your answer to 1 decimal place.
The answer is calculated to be -0.1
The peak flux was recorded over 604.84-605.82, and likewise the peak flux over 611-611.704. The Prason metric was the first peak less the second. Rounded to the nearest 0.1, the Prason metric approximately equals -2.0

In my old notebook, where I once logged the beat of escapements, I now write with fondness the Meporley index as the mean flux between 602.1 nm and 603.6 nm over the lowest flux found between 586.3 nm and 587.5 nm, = 1.13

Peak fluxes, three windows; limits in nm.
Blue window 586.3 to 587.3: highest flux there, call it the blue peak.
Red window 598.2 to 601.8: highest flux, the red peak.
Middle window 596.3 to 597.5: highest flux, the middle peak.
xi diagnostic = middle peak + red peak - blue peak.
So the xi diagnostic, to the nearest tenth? 53.1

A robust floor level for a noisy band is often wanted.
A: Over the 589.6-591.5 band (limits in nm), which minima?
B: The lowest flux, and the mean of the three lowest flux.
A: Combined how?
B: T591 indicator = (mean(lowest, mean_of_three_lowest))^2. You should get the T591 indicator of 1607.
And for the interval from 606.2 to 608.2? 1608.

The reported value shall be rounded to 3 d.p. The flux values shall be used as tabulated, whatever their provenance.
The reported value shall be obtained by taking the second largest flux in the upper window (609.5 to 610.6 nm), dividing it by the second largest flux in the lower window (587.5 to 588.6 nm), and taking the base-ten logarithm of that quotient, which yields -0.016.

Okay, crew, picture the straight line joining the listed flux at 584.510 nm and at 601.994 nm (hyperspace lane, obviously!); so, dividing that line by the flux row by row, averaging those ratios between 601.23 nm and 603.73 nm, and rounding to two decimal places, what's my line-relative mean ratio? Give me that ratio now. 0.93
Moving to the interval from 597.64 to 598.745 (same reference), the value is 1.23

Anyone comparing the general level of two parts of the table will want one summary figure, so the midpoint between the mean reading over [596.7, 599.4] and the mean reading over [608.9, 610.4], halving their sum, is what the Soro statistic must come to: 44.9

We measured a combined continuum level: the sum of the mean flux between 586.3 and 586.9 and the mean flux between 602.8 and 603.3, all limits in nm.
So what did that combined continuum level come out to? 100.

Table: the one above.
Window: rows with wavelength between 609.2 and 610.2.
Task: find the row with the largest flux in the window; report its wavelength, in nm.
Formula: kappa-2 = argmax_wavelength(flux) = 609.806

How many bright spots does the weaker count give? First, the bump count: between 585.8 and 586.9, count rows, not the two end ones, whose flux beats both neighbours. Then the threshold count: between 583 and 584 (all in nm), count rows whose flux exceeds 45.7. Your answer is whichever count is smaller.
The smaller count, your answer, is 1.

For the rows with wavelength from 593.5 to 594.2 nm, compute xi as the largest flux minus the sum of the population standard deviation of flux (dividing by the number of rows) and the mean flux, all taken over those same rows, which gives 0.6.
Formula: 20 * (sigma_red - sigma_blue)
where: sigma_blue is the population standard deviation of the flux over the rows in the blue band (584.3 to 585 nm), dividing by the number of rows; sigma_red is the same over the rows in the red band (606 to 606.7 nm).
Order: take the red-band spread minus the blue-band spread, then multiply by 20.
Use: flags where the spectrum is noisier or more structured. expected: 24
